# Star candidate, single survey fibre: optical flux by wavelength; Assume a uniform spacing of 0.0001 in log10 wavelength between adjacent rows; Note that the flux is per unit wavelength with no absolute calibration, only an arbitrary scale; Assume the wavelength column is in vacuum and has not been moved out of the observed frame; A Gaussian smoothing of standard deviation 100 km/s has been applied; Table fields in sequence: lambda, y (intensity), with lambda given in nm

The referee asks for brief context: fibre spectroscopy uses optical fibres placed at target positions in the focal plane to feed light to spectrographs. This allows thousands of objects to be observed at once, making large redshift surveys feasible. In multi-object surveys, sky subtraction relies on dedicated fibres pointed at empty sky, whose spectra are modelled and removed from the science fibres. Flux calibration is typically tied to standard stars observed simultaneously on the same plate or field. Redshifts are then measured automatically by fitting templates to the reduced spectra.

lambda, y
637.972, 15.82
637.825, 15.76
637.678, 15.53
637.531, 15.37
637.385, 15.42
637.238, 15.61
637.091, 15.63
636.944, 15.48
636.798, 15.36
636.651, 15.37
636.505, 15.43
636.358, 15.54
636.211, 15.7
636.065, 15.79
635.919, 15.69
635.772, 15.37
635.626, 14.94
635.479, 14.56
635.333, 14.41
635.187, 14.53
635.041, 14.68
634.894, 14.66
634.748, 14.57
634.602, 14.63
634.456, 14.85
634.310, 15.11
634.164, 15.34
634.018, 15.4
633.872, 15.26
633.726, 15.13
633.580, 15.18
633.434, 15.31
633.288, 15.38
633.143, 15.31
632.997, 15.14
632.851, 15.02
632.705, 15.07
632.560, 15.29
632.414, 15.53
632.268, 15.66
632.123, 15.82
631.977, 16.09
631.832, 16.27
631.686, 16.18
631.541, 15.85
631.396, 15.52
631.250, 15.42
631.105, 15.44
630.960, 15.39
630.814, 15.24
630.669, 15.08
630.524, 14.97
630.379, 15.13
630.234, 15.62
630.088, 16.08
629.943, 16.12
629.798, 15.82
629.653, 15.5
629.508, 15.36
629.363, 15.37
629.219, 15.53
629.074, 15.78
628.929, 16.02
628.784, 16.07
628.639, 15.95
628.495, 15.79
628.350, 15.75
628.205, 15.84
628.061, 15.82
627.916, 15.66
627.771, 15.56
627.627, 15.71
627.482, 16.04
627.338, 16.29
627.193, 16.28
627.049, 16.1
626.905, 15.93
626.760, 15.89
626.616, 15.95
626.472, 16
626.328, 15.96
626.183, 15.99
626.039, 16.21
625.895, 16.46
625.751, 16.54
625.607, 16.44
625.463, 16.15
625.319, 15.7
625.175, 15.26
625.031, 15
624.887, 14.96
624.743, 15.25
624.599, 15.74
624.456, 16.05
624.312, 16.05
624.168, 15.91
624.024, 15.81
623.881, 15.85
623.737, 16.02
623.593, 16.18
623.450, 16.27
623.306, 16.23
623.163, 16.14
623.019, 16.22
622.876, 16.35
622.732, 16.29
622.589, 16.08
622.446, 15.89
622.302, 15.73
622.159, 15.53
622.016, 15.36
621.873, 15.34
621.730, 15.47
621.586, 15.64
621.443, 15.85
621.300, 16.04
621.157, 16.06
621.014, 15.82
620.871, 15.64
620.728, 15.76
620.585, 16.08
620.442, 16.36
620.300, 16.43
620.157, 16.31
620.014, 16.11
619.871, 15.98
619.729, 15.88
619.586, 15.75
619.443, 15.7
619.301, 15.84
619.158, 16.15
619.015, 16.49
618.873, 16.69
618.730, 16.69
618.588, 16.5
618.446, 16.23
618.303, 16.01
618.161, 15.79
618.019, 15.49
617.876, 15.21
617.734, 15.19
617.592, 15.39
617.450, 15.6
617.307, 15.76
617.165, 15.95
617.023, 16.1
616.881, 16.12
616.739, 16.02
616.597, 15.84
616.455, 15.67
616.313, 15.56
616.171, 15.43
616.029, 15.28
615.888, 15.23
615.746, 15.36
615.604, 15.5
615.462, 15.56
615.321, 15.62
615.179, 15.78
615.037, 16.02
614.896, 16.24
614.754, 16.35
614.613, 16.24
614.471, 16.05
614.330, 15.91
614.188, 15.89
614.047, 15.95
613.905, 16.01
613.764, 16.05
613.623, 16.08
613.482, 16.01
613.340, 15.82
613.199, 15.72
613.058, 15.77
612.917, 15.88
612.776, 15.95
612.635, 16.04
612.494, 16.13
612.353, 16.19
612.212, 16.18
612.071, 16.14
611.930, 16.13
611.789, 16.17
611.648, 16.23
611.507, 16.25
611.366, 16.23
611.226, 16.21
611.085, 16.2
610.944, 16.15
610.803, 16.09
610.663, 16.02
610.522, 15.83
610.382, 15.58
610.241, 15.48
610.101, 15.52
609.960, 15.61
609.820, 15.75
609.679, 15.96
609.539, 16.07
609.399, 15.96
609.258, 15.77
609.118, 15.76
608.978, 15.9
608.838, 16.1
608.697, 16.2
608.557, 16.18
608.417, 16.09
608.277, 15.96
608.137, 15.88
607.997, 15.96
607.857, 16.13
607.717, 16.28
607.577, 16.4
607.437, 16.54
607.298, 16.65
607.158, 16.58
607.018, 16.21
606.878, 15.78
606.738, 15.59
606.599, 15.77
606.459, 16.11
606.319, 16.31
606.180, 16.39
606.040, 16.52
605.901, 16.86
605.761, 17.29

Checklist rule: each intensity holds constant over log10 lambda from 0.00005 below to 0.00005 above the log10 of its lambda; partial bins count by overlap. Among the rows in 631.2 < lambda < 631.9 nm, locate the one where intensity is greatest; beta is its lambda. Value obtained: 631.832 nm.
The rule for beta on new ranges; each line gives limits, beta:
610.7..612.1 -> 611.507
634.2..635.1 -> 634.310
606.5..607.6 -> 607.298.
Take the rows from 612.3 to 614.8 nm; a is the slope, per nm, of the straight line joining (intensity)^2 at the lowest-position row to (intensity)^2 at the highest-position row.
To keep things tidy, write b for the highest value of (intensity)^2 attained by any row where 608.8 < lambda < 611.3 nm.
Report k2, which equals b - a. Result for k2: 261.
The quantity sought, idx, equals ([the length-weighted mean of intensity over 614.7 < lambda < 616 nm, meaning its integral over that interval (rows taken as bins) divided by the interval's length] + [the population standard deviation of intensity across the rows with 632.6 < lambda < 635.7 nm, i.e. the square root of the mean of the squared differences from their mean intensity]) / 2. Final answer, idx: 8.02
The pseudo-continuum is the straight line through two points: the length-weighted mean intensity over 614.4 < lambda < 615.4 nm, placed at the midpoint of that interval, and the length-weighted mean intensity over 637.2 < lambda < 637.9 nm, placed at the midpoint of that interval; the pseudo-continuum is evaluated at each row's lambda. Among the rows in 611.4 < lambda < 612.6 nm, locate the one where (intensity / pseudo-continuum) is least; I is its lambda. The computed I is 611.930 nm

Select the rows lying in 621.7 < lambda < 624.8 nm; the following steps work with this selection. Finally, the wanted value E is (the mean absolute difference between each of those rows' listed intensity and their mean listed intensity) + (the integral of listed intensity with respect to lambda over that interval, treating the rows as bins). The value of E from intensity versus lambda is 50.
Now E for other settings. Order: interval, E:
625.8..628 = 35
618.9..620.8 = 31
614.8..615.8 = 16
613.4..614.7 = 21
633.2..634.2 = 15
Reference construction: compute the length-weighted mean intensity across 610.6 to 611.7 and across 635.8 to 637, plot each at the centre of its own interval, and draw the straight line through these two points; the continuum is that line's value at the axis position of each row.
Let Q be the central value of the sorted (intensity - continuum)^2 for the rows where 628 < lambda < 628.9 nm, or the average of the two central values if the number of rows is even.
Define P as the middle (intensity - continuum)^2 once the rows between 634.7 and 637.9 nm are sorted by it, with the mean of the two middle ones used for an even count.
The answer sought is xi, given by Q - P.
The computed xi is -0.022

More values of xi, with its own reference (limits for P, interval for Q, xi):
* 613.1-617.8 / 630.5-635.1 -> 0.122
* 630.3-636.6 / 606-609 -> -0.147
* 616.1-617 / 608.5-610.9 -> 0.019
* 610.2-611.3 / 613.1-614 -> -0.008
